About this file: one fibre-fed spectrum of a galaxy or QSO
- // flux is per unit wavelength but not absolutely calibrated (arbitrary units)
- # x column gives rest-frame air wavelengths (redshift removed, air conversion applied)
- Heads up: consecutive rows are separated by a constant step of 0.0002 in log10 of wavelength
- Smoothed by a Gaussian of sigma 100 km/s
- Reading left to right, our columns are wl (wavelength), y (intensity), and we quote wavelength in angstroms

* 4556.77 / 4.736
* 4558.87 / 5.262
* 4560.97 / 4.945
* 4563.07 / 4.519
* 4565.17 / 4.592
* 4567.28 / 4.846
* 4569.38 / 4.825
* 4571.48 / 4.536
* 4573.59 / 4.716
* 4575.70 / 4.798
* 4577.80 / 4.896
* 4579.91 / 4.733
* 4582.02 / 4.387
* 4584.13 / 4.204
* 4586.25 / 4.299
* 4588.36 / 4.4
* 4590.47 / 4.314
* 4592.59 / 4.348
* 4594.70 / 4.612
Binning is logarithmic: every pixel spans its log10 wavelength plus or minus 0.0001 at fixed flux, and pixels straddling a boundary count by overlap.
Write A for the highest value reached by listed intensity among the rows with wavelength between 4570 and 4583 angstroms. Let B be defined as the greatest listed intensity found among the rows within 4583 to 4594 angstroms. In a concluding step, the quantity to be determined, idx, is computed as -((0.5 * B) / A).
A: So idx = -0.449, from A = 4.896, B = 4.4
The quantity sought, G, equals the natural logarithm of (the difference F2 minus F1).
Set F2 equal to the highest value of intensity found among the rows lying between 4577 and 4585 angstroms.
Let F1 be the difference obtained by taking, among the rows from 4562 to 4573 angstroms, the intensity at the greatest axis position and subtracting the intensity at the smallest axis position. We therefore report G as 1.585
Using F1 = 0.02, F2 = 4.896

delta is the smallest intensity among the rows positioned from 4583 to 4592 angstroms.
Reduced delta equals 4.204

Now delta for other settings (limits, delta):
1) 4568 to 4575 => 4.536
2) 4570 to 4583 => 4.387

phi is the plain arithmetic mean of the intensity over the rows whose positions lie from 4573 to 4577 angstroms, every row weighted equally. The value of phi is 4.76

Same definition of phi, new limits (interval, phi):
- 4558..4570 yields 4.83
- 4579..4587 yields 4.41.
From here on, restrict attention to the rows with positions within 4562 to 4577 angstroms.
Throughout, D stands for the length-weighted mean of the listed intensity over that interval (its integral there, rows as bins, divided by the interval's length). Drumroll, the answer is 4.70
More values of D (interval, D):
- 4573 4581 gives 4.79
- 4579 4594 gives 4.38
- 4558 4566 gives 4.83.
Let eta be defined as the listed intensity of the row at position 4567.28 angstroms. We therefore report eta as 4.846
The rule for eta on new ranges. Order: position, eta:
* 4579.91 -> 4.733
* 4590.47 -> 4.314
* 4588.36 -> 4.4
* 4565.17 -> 4.592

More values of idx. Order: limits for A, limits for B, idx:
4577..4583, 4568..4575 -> -0.493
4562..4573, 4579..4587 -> -0.488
